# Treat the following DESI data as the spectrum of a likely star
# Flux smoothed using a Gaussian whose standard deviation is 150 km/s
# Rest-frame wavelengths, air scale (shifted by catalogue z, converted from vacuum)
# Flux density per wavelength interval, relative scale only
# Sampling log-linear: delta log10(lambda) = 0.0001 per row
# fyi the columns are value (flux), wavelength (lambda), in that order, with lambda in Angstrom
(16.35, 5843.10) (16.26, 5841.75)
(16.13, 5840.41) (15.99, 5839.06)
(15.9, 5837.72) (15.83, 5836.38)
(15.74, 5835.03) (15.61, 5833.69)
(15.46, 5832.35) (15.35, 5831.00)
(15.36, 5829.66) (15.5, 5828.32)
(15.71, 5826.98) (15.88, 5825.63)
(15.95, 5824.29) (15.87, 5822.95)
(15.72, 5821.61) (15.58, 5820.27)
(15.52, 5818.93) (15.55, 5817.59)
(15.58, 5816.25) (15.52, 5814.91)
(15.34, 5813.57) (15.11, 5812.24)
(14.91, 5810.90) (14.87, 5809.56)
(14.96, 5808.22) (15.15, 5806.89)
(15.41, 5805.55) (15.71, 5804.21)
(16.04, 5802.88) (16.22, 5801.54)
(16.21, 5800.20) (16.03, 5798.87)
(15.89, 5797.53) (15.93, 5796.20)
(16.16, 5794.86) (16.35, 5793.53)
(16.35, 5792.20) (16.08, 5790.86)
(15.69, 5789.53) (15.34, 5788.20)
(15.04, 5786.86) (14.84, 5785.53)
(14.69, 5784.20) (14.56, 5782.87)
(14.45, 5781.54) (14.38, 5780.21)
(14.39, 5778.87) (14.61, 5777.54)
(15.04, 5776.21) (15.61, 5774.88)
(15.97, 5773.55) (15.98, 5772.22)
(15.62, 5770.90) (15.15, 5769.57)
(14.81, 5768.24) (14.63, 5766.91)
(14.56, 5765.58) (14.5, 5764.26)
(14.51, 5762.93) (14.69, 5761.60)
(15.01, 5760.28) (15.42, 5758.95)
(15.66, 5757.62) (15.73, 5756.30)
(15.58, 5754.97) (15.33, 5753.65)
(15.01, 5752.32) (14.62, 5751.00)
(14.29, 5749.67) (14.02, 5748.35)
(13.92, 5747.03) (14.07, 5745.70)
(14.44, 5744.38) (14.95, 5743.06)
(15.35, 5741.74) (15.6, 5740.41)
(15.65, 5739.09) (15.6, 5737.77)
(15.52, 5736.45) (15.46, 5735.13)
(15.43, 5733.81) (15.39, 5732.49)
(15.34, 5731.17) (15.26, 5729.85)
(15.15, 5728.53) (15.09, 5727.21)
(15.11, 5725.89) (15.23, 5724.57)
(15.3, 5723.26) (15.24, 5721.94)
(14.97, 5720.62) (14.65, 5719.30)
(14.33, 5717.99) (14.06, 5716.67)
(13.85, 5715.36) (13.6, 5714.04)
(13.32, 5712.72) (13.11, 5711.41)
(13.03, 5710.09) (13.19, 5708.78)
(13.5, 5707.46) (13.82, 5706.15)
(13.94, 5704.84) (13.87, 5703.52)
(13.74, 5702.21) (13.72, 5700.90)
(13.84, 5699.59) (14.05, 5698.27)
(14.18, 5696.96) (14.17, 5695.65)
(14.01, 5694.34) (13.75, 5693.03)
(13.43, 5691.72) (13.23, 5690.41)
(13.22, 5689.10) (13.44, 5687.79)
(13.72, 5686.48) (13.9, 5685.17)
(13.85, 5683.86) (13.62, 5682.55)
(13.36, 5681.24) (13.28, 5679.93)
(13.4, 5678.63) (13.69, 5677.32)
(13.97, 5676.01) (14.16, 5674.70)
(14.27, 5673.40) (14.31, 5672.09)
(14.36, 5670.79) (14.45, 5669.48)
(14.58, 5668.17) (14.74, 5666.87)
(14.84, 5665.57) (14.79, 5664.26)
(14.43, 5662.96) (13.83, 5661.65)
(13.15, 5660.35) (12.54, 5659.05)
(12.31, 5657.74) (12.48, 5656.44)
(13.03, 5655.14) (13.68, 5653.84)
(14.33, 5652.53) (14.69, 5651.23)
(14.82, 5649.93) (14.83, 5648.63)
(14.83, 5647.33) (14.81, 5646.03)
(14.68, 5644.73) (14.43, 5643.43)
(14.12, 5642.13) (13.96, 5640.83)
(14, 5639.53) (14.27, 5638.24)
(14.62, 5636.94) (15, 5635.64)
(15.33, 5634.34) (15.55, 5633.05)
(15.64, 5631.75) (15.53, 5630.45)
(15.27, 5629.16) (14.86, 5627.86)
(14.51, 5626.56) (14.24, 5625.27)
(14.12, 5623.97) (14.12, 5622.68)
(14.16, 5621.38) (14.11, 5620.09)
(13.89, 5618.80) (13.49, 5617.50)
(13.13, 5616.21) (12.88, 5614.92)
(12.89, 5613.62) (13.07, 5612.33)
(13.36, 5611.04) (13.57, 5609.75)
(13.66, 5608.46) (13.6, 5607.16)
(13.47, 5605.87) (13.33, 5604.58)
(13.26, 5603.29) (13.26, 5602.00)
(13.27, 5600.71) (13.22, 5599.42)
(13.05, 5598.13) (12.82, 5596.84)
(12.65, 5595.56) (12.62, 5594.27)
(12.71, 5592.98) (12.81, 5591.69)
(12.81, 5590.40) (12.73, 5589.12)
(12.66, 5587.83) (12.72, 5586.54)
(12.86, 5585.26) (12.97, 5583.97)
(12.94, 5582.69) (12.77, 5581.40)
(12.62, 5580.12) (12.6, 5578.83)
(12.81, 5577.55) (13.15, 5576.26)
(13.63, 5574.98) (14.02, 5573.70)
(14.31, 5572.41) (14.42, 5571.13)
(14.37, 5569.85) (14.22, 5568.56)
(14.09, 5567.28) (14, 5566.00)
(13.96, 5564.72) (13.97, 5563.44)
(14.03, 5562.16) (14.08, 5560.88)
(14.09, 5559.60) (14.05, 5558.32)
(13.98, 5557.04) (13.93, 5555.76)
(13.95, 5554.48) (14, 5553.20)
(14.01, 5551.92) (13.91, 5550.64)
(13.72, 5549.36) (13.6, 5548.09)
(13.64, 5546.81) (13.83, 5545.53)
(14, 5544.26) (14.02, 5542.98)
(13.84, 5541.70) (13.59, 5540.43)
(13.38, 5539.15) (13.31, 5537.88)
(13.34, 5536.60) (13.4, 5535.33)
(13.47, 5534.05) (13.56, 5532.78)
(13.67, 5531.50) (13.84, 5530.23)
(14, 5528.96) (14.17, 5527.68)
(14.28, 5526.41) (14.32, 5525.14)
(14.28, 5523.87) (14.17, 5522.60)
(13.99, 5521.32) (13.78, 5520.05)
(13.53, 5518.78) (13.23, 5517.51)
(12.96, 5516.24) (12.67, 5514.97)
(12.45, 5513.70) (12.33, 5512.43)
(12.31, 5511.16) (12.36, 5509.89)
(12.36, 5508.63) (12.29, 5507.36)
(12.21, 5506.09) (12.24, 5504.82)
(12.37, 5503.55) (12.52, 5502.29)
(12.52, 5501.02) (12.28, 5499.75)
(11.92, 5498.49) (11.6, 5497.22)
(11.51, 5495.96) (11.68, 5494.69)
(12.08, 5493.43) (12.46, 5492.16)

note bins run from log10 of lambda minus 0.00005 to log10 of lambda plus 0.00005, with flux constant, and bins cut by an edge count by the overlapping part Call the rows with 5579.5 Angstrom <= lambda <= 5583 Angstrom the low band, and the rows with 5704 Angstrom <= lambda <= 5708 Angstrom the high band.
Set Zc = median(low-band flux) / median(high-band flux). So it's 0.92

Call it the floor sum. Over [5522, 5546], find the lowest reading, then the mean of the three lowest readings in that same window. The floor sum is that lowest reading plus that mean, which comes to 26.7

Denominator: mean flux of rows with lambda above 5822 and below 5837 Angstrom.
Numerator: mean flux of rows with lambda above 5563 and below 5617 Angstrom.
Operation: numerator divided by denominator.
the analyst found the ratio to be 0.85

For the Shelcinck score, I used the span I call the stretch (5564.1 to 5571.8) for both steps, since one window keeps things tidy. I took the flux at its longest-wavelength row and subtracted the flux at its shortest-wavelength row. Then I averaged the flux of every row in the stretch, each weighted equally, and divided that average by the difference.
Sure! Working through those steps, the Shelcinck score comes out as 31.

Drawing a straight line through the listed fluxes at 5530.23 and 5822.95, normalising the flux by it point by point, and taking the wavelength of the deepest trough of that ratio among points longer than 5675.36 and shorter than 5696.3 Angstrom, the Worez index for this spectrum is 5689.10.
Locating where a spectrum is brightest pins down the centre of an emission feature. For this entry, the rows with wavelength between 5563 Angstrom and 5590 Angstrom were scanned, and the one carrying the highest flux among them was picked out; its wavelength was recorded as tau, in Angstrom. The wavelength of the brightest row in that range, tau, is 5571.13 Angstrom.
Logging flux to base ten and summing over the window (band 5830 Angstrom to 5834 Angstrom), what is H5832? 3.57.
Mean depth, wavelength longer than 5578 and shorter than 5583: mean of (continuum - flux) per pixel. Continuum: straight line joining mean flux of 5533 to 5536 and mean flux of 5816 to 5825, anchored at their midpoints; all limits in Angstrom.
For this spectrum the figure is 1.1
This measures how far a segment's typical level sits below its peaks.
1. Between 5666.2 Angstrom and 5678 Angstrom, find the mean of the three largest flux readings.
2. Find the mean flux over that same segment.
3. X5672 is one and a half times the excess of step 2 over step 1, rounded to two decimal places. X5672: -0.46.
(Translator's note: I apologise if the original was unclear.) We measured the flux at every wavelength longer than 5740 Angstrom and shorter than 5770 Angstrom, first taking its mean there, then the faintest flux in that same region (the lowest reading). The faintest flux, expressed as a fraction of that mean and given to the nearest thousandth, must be 0.937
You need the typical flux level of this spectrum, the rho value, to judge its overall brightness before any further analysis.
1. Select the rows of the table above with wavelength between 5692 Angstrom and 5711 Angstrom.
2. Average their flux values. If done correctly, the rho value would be 13.8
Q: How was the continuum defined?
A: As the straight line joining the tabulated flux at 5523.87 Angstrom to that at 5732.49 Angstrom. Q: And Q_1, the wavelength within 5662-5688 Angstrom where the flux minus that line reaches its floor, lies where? 5679.93 Angstrom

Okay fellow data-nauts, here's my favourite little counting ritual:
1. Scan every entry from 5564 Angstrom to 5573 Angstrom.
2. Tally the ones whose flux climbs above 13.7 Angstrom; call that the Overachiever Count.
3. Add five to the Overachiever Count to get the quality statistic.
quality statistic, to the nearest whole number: 12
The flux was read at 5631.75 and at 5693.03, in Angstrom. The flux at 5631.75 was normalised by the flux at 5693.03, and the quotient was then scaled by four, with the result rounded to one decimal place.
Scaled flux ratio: 4.5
